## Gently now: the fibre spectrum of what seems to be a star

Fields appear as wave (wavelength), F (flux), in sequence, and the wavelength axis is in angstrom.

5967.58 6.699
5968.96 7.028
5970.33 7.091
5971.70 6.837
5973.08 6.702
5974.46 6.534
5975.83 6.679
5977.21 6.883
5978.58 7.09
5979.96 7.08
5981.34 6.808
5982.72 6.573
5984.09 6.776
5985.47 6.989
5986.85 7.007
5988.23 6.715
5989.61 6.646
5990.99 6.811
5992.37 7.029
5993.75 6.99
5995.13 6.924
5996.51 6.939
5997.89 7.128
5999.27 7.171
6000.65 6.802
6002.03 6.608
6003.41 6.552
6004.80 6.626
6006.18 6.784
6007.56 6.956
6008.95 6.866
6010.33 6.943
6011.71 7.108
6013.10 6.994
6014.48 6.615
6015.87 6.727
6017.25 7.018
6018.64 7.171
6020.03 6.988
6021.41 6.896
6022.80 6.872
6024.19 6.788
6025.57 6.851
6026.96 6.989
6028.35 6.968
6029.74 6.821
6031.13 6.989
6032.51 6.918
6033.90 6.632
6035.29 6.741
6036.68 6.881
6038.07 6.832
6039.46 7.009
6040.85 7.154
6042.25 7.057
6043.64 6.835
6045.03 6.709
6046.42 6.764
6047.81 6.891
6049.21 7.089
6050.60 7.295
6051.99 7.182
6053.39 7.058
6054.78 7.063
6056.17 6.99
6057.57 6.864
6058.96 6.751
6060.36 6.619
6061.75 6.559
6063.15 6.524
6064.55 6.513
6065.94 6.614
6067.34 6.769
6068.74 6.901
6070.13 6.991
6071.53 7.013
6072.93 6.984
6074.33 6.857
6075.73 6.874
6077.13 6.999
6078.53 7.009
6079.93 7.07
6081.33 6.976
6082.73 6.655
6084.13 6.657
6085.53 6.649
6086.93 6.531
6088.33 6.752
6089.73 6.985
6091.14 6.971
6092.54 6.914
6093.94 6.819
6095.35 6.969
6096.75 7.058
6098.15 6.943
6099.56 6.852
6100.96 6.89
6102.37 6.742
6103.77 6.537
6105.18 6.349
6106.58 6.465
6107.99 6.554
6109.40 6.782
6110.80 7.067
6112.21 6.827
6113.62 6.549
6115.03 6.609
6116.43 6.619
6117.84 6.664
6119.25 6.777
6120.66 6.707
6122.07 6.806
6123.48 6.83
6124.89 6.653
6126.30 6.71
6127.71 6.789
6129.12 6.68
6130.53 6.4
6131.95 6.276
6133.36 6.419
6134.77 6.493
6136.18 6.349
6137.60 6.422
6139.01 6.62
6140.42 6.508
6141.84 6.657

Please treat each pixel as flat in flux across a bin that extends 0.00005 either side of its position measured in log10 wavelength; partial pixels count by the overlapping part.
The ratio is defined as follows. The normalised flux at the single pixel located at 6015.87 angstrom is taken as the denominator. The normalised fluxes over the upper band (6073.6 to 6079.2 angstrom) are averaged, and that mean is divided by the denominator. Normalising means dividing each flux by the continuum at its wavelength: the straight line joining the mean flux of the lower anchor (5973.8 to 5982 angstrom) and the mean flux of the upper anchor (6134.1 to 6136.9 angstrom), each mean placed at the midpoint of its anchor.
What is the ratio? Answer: 1.06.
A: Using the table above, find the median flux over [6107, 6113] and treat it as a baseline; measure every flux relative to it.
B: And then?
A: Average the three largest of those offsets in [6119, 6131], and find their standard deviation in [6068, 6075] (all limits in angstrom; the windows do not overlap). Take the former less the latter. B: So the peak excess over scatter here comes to -0.06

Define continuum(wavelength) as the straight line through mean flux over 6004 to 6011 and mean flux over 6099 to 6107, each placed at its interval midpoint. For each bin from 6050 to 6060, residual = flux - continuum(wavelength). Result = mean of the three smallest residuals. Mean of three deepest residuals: 0.136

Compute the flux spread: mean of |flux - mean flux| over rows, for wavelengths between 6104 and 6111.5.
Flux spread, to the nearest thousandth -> 0.225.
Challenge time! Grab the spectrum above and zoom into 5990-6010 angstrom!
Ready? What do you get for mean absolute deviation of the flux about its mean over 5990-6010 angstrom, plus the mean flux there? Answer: 7.02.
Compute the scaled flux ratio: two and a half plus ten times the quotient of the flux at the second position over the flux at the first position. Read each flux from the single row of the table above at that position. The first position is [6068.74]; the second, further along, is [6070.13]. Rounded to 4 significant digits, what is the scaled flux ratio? 12.63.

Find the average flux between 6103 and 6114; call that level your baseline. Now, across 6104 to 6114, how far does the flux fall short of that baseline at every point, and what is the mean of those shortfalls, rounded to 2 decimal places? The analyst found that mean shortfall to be -0.01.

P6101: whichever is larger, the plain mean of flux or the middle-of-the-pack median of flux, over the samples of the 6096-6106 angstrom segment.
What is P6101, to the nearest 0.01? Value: 6.85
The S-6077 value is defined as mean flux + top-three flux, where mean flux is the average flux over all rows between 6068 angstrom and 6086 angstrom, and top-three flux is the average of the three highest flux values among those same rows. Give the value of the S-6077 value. 13.9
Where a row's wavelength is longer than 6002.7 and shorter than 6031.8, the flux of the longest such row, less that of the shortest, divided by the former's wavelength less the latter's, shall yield 0.016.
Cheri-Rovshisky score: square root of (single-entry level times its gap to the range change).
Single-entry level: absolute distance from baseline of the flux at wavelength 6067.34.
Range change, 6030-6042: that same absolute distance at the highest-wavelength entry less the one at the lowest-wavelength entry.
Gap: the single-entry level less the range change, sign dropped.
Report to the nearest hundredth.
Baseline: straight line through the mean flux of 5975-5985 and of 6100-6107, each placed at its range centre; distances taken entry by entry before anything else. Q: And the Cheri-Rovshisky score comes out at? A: 0.09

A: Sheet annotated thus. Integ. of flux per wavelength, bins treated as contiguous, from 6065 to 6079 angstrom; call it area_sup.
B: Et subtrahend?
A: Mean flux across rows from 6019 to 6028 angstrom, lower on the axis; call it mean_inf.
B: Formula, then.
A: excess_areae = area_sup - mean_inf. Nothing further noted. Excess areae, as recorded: 90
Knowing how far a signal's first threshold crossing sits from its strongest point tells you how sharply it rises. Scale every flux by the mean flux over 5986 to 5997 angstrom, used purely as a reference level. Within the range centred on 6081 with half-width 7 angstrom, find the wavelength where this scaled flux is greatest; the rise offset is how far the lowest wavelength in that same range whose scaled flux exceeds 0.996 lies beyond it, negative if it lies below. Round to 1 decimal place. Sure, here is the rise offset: -5.6 angstrom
